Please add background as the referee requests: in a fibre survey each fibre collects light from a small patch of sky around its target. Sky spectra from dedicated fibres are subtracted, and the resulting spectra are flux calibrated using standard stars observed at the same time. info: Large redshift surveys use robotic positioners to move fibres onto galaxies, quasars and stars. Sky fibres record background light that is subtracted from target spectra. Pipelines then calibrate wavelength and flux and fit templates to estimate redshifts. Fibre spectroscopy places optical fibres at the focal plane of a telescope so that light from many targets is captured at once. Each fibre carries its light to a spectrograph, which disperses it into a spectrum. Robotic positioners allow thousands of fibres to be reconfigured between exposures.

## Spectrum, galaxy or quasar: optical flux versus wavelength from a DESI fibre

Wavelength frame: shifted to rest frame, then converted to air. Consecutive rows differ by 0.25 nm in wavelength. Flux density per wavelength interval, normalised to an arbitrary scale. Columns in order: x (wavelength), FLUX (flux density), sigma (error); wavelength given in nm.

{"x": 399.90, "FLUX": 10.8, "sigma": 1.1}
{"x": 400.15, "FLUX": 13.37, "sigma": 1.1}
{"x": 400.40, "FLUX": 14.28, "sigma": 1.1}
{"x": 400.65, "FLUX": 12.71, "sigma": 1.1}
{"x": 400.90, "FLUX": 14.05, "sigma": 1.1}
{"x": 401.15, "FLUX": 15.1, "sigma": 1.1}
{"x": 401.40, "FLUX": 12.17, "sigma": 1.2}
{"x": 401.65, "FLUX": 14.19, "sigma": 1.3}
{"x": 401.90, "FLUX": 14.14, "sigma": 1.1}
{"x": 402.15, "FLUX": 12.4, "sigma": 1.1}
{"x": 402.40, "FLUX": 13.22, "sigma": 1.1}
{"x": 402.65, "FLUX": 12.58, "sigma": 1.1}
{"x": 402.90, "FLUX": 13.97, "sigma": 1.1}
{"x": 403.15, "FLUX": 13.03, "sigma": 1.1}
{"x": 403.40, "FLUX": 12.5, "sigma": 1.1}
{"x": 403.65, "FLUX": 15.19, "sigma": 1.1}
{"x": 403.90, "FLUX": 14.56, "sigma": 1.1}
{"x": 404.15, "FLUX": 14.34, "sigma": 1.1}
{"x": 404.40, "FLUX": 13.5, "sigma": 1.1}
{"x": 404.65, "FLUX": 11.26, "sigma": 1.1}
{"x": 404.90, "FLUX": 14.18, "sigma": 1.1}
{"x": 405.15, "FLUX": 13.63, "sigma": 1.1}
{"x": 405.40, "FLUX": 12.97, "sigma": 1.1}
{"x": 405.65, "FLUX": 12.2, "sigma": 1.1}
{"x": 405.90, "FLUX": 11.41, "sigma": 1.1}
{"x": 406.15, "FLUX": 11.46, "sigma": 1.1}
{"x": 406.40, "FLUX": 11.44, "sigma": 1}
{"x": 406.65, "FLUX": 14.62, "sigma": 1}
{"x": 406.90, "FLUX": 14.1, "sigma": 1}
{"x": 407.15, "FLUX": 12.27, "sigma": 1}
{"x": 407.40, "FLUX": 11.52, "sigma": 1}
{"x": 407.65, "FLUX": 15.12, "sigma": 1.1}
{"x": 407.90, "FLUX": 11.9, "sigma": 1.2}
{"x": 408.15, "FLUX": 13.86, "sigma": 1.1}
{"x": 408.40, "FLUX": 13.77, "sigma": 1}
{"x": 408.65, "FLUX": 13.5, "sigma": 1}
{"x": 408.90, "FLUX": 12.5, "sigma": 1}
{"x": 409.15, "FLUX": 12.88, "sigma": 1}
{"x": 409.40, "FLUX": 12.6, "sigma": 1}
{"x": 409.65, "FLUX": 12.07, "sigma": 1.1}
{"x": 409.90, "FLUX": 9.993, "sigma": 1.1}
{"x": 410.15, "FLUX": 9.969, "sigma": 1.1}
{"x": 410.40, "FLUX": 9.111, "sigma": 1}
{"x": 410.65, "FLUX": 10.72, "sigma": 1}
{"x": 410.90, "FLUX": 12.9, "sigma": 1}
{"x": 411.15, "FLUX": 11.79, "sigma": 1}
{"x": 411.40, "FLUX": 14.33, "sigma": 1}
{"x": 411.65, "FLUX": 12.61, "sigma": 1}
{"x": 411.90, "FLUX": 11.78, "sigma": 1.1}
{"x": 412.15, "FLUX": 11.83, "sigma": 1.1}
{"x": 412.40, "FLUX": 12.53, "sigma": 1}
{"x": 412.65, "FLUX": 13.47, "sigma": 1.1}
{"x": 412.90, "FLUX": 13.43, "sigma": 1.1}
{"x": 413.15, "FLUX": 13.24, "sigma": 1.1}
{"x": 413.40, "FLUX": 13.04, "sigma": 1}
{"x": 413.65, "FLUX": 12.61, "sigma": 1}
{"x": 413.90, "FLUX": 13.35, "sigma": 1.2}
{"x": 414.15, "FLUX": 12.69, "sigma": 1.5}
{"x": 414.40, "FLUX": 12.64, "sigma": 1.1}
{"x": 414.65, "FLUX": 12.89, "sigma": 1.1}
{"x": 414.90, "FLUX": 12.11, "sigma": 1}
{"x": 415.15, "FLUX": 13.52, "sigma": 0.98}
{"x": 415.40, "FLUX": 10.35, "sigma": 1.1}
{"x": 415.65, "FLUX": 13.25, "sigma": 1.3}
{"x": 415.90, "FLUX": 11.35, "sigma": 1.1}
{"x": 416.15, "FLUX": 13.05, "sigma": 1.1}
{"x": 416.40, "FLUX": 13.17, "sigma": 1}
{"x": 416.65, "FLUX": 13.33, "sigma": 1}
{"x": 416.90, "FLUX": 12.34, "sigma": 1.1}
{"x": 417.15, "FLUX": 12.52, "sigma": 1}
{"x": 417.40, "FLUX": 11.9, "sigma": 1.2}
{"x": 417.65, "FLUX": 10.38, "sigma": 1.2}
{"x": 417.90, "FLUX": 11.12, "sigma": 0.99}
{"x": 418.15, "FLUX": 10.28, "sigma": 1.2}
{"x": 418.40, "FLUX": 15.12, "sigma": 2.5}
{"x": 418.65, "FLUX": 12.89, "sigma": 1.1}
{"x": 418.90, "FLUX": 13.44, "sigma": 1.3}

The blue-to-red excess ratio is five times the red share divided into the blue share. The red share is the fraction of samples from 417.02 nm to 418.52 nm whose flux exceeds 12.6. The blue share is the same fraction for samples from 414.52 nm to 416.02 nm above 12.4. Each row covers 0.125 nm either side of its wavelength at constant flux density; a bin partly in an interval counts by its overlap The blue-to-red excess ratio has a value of 15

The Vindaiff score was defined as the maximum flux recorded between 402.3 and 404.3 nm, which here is 15.19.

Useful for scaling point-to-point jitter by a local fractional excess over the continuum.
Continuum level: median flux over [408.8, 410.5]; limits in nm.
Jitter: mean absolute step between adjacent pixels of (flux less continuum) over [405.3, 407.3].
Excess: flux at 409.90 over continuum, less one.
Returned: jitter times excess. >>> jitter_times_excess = -0.18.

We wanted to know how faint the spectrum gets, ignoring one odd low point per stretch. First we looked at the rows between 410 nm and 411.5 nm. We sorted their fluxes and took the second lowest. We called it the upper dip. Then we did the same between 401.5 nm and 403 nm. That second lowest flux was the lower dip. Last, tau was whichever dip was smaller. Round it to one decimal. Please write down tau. 10.0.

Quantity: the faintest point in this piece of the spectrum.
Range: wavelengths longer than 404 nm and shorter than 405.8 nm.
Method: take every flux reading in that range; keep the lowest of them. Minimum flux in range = 11.26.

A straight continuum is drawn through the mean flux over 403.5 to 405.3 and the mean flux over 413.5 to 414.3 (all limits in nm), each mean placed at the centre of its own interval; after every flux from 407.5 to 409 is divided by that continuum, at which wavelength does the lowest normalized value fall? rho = 407.90 nm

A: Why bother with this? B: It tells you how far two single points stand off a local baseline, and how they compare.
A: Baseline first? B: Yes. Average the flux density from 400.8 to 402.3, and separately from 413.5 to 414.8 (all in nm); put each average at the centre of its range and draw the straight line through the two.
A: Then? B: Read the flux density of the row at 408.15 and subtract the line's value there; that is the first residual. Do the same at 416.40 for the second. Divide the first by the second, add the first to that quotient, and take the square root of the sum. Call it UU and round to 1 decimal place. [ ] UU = 1.4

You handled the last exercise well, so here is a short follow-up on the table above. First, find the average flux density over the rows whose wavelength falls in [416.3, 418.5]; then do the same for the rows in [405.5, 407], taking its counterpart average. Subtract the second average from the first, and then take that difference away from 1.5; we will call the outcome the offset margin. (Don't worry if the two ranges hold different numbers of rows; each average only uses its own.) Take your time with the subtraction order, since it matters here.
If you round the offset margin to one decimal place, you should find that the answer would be 1.8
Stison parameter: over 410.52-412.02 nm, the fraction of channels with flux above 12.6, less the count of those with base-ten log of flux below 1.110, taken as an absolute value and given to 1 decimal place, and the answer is 3.5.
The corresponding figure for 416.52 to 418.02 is 4.8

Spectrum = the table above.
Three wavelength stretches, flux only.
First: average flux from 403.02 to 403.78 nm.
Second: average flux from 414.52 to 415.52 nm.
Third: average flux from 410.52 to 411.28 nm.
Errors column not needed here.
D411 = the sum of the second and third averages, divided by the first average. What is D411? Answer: 1.8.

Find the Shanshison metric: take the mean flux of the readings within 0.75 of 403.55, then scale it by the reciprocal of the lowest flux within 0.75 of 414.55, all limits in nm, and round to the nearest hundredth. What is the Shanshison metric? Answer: 1.15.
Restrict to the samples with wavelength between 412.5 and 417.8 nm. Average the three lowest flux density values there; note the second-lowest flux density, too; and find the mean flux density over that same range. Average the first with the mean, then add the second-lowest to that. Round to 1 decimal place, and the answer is 22.0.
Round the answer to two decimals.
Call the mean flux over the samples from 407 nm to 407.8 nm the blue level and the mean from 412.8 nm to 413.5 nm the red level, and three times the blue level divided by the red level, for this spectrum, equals 2.94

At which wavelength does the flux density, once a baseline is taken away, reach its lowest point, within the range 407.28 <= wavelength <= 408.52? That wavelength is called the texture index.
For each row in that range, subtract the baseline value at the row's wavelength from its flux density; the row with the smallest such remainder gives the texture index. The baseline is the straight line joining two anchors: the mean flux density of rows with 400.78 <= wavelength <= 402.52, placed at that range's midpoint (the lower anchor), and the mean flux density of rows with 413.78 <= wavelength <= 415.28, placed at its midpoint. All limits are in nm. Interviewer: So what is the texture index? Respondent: 407.40 nm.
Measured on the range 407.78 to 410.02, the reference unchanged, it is 409.90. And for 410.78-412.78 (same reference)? 411.15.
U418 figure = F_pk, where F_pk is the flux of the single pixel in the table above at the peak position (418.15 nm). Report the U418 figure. 10.28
